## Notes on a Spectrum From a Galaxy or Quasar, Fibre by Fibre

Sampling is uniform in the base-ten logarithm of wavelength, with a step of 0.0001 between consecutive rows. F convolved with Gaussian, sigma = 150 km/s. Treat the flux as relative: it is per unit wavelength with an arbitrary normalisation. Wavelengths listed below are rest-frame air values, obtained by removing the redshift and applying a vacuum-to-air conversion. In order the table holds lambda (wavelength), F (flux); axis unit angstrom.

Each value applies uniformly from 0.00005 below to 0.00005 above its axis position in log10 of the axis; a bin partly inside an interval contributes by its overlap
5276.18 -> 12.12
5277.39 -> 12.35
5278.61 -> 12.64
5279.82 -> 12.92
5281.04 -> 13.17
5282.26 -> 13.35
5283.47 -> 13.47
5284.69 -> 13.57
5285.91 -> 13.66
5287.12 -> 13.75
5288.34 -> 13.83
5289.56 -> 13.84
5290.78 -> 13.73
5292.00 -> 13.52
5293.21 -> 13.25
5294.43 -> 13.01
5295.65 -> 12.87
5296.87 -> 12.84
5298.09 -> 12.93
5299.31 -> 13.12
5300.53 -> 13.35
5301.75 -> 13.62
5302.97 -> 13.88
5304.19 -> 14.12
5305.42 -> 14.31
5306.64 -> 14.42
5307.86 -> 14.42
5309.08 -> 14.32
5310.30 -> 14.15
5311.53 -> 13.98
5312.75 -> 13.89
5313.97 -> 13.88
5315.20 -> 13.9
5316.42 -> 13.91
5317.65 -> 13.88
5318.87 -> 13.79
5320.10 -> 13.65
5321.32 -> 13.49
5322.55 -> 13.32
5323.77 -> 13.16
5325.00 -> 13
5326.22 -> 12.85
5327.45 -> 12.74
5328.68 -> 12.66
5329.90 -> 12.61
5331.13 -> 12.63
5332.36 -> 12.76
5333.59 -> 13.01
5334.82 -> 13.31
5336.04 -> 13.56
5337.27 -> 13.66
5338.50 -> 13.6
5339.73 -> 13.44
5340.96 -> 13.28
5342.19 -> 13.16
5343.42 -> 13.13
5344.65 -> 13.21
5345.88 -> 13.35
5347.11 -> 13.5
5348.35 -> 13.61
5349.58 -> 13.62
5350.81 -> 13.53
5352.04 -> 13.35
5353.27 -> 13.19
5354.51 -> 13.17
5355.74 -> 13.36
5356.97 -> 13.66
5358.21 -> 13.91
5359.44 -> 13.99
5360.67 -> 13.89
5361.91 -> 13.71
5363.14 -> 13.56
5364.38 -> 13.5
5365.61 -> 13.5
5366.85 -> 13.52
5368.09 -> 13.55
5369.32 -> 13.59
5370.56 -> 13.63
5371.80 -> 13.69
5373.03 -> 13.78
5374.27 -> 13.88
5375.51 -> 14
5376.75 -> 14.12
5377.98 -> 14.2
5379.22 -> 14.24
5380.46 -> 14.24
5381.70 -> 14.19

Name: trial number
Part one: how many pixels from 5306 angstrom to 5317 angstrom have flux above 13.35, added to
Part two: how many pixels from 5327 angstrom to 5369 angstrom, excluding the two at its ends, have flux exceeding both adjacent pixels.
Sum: 12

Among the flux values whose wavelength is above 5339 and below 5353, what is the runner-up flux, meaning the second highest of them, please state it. 13.61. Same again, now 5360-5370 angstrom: 13.71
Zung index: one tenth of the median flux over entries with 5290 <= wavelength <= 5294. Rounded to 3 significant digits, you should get 1.35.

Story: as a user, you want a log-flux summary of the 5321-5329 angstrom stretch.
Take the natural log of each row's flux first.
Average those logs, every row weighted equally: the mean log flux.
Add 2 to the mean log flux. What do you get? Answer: 4.57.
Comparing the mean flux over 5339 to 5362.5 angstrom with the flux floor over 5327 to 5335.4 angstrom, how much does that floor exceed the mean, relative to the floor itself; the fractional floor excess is -0.069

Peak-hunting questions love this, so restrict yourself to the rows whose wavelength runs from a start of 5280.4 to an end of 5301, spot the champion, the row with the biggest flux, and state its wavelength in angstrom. 5289.56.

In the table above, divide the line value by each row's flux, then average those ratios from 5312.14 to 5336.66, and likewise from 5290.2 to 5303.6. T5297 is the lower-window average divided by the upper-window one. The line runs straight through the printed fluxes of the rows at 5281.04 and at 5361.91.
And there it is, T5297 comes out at 0.99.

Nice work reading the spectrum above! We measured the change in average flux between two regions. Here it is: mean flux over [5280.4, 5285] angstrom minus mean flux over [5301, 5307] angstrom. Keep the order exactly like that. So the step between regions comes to -0.7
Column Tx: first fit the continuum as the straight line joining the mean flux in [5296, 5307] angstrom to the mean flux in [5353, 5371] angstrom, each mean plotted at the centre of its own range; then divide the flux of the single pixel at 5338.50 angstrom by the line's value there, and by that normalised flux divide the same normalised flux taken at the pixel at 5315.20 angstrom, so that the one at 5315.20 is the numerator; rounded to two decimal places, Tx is 1.02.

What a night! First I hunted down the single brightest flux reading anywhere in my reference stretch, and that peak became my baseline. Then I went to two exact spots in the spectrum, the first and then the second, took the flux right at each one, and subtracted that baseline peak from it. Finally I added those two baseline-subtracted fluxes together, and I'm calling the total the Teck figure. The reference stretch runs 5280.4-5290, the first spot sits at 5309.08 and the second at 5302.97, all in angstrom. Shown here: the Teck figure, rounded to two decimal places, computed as 0.52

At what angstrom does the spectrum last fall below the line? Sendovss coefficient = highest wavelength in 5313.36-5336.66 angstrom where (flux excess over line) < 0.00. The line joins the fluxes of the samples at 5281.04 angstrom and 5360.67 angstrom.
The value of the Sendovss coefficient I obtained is 5336.04 angstrom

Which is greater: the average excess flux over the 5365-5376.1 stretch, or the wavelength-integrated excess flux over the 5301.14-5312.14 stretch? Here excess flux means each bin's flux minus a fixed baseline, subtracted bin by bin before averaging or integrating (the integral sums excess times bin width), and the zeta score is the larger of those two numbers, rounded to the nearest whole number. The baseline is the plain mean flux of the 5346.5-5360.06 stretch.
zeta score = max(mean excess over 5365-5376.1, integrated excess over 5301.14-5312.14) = 7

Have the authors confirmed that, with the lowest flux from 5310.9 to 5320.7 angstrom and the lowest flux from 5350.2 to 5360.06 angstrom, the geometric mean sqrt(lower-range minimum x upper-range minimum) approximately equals 13.4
